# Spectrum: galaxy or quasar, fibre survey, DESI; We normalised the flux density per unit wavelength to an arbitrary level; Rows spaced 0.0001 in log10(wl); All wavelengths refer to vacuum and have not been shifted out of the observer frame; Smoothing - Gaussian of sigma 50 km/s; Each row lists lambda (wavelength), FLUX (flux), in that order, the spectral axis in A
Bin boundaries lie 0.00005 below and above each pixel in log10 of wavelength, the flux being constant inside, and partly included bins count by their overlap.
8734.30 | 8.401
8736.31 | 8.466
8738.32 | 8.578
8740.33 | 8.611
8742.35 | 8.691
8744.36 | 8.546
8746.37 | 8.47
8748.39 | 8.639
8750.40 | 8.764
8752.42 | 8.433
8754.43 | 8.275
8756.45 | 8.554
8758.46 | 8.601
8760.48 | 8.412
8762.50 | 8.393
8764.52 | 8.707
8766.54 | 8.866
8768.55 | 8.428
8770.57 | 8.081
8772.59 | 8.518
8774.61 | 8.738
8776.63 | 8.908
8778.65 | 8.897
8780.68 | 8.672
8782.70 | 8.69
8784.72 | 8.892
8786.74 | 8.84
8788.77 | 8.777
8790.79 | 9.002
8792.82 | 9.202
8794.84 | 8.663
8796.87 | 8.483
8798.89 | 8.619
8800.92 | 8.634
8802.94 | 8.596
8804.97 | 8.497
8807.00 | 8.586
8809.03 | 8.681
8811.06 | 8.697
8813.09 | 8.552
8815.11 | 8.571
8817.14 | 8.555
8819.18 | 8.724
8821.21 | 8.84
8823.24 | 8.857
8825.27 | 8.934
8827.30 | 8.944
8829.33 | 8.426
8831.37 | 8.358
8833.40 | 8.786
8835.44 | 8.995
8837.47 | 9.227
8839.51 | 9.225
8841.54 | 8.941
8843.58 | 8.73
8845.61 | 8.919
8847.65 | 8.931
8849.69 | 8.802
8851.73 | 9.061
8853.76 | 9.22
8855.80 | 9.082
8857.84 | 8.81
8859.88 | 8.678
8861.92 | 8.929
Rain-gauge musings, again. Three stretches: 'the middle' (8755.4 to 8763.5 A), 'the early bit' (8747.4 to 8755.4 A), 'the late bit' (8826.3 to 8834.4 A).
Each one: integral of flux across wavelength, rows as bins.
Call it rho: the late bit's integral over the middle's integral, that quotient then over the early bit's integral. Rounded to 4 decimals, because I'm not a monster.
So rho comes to 0.0149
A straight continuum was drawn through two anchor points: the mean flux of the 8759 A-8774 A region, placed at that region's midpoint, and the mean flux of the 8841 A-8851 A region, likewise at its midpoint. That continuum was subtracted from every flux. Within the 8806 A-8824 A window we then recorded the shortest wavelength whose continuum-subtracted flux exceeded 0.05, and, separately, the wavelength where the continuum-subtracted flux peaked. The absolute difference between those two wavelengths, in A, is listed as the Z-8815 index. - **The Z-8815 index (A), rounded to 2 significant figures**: 2.0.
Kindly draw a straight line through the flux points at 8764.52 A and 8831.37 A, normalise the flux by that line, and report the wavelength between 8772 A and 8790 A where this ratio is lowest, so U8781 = 8772.59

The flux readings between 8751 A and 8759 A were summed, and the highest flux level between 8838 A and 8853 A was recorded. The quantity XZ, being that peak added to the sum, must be 43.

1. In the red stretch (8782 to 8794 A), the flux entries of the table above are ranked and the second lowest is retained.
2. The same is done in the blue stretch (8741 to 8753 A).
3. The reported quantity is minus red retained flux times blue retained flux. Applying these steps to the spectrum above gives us -74.3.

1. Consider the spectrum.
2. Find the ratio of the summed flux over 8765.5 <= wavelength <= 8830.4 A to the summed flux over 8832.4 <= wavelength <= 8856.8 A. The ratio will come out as 2.6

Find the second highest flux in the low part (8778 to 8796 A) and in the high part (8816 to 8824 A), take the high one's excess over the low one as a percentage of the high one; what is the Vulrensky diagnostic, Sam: -1.8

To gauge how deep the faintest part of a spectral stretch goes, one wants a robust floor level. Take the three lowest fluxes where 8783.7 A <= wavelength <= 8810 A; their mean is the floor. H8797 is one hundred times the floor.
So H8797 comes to 852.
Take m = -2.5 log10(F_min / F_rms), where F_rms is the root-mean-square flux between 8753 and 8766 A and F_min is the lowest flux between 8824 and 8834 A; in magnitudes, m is 0.017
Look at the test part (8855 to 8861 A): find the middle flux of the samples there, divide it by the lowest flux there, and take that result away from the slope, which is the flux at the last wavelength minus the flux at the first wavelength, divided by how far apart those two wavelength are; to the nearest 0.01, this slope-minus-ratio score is -1.11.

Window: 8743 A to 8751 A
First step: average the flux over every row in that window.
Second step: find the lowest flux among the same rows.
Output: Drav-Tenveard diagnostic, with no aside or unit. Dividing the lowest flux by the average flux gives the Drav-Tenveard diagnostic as 0.984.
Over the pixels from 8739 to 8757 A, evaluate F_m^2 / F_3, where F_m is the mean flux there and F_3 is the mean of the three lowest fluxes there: 8.72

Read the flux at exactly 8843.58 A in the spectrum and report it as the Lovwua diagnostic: 8.73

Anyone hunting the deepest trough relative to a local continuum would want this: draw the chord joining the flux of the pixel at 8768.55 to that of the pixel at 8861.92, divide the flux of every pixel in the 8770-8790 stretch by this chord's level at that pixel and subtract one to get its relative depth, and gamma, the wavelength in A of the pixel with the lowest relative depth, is 8770.57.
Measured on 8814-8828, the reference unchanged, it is 8817.14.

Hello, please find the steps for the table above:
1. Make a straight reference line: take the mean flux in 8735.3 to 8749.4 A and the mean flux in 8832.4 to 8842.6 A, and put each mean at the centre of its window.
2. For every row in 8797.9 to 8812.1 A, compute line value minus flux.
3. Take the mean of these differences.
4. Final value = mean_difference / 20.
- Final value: 0.013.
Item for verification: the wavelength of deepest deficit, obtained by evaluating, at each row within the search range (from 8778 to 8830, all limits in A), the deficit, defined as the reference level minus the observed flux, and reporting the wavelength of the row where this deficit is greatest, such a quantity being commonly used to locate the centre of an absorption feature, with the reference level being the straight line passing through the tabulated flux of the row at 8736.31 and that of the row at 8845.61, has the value 8829.33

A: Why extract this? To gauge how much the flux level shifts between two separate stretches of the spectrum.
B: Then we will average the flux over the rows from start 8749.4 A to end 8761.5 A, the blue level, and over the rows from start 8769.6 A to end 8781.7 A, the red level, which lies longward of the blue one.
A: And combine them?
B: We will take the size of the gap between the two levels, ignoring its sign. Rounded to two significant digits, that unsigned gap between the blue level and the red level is 0.13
